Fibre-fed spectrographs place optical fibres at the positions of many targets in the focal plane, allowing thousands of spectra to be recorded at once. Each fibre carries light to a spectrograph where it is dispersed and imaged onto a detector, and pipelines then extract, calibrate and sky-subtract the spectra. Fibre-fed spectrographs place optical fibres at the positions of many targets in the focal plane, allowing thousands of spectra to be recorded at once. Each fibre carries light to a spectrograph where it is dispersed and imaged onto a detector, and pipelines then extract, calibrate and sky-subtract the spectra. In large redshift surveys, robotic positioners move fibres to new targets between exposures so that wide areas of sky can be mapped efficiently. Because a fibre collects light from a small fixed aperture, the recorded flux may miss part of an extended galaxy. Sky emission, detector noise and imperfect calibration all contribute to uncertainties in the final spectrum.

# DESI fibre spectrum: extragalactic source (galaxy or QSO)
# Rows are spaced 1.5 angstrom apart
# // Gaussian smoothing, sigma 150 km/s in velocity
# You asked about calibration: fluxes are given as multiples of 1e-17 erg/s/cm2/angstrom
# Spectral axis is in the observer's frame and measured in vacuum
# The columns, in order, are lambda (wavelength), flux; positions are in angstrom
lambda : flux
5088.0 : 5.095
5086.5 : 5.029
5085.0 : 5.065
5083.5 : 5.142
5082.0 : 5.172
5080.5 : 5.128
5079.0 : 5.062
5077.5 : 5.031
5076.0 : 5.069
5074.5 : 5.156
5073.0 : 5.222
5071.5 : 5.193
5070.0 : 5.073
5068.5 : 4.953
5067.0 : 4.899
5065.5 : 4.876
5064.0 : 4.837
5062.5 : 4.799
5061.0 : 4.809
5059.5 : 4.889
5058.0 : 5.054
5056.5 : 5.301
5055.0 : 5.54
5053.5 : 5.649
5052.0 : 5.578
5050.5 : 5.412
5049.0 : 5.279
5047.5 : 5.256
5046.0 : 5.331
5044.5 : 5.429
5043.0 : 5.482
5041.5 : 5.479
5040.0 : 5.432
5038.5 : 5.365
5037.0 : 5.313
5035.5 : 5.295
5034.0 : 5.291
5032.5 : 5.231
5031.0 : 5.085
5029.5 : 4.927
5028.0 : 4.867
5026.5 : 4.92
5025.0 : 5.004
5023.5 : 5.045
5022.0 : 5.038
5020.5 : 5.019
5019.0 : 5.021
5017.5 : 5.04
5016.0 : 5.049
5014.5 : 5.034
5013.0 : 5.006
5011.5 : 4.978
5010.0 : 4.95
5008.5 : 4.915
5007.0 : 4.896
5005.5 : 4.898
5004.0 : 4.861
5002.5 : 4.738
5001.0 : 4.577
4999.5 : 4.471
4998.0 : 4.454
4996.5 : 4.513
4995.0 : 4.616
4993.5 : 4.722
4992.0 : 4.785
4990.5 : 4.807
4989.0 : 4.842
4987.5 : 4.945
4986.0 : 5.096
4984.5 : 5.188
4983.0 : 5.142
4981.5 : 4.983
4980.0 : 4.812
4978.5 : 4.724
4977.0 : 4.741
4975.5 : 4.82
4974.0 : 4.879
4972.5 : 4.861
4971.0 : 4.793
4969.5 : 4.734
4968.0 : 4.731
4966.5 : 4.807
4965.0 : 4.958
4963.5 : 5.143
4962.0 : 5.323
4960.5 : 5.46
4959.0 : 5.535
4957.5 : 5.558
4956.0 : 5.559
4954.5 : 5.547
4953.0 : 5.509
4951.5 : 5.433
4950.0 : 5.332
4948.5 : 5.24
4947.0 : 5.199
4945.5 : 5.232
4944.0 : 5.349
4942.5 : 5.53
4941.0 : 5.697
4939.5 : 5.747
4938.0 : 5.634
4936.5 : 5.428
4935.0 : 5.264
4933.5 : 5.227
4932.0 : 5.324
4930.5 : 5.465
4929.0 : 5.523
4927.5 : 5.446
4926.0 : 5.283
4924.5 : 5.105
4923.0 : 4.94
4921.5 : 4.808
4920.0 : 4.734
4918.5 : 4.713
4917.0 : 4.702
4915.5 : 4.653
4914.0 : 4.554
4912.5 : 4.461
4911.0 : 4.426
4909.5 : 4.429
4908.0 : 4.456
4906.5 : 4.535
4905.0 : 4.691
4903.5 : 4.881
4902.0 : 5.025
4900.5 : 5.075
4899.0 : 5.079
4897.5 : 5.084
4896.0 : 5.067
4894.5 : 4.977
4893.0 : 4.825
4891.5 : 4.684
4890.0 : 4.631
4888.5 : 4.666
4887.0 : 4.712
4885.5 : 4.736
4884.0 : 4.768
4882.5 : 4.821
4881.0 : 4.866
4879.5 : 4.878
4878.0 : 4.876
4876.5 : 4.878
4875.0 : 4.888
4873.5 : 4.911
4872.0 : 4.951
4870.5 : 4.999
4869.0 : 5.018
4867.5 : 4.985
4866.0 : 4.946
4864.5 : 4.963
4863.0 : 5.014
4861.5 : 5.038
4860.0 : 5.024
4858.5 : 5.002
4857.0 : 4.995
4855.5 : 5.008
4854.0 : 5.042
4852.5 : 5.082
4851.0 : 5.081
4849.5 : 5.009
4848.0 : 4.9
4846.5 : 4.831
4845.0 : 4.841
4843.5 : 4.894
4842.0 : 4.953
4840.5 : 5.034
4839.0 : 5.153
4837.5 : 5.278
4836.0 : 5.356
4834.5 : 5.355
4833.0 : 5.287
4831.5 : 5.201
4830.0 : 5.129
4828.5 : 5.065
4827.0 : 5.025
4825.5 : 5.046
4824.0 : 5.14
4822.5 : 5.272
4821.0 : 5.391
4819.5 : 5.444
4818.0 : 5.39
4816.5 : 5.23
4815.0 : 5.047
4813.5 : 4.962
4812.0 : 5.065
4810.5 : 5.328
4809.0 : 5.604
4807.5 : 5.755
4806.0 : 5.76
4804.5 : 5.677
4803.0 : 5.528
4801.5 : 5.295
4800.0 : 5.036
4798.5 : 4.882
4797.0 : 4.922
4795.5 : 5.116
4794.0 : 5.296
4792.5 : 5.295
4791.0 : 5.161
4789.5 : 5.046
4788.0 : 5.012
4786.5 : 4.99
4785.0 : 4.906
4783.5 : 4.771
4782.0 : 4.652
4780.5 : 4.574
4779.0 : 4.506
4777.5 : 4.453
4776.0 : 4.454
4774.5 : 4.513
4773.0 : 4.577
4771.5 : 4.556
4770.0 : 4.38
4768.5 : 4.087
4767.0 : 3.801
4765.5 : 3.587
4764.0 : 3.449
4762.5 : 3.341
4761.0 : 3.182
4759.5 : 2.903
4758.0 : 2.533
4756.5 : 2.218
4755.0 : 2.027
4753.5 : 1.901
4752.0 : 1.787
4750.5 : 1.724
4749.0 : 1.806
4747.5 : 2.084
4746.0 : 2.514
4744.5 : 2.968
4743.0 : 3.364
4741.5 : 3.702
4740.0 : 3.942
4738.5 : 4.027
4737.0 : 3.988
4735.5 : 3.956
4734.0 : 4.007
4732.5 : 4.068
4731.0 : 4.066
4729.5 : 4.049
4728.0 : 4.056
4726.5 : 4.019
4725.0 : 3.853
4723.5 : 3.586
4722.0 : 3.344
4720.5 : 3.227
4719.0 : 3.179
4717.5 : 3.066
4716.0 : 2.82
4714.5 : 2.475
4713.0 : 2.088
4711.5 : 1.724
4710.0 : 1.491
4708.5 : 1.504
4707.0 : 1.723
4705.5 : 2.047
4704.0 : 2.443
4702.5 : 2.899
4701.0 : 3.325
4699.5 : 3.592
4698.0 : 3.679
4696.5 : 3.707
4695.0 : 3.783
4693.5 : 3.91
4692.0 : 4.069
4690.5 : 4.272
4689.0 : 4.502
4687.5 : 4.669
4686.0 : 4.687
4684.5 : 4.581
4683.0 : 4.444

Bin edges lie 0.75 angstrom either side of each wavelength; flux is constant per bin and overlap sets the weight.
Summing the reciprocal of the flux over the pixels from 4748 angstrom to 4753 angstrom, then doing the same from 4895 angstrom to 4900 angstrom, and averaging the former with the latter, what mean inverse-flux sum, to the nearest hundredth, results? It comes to 1.14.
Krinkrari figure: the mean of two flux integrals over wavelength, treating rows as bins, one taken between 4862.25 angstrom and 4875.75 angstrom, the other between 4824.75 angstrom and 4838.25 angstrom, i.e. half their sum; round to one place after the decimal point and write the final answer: 68.6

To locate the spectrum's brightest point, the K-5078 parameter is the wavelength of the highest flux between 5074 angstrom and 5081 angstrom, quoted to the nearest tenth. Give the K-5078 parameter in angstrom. 5074.5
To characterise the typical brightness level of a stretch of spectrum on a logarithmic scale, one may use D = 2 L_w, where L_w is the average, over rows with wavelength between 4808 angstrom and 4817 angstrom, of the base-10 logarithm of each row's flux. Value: 1.43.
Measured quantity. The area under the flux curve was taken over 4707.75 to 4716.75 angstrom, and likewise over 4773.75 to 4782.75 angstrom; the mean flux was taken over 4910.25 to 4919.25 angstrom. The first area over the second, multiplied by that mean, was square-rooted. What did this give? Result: 1.4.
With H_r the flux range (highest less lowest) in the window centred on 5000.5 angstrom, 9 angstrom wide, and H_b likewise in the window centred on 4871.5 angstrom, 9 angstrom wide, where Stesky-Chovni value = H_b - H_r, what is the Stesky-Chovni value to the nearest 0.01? -0.28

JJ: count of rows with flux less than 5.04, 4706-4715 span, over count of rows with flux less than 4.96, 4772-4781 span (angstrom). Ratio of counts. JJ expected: 1.0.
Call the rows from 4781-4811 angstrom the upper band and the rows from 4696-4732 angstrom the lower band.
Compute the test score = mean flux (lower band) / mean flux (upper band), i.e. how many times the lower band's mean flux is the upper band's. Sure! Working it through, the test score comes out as 0.58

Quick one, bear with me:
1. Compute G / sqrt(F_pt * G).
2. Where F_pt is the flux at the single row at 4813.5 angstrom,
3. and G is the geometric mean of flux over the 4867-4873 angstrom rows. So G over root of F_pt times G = 1.00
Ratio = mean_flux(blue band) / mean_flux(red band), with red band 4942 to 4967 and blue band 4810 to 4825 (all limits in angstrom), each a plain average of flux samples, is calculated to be 0.98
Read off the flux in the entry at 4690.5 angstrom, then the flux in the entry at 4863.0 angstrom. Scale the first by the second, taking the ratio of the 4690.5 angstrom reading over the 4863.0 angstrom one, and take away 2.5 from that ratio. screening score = -1.65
